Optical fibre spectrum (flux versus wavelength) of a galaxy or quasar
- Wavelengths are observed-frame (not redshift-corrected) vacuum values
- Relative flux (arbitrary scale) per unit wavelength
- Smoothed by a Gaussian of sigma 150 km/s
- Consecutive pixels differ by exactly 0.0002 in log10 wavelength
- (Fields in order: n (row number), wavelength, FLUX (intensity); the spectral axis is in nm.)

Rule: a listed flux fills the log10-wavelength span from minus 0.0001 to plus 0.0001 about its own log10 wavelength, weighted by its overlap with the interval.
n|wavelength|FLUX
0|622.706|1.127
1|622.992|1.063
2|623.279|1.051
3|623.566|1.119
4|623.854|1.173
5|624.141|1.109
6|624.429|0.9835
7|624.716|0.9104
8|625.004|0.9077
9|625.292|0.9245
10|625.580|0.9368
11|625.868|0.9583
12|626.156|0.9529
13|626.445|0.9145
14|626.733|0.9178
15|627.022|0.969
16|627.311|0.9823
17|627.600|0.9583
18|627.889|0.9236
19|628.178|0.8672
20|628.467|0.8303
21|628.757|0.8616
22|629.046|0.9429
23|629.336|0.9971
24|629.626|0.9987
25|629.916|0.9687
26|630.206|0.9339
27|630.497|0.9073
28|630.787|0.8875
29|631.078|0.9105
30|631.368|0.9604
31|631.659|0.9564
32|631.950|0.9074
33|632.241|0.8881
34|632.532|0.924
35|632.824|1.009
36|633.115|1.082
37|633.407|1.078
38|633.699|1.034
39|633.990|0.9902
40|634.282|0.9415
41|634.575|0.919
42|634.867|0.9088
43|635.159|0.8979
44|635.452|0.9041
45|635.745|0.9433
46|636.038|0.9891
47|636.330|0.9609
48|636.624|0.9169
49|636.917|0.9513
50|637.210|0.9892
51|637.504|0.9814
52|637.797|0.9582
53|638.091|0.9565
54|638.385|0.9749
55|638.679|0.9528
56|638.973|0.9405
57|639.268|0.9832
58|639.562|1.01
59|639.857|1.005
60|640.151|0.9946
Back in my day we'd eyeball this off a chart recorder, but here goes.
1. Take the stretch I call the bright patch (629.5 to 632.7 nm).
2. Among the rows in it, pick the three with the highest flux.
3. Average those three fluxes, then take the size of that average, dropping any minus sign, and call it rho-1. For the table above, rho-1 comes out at 0.98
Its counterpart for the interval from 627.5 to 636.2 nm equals 1.06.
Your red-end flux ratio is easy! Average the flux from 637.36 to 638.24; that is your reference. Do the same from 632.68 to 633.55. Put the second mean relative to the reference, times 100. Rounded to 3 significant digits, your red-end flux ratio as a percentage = 109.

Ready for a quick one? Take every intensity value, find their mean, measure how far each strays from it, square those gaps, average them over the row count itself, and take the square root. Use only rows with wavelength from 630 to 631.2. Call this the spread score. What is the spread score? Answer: 0.016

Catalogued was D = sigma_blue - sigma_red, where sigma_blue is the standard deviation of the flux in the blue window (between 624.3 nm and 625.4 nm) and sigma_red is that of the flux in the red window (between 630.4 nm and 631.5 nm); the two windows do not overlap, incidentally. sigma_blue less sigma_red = 0.004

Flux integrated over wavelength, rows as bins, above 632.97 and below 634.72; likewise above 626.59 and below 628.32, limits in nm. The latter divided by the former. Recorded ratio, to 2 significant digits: 0.92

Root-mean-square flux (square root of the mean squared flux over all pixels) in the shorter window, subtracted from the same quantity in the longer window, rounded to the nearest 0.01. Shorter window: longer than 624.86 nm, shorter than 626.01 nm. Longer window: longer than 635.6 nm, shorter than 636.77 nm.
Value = 0.02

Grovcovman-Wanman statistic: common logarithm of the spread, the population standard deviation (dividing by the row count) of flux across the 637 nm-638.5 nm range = -1.89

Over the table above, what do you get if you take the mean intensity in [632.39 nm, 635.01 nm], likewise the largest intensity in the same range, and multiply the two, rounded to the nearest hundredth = 1.07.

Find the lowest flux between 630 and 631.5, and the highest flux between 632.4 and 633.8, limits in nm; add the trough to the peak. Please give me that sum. 1.97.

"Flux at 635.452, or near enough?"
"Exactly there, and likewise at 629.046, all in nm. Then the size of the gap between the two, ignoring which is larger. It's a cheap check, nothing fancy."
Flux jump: 0.039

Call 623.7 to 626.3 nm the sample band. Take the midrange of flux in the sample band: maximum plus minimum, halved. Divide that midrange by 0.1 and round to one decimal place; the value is 10.4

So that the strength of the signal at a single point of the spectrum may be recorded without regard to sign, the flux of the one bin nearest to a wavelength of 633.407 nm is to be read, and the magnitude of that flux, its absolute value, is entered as 1.08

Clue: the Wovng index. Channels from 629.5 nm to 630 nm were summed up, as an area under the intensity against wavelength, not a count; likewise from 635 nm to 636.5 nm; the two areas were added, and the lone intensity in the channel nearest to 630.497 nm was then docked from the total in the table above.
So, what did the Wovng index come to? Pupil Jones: 1.0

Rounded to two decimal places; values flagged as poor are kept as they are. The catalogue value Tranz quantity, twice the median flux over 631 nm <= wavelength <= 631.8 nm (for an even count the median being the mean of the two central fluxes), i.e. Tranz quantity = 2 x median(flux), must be 1.91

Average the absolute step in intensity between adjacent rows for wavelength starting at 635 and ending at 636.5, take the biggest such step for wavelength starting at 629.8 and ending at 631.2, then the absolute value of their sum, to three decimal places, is 0.065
